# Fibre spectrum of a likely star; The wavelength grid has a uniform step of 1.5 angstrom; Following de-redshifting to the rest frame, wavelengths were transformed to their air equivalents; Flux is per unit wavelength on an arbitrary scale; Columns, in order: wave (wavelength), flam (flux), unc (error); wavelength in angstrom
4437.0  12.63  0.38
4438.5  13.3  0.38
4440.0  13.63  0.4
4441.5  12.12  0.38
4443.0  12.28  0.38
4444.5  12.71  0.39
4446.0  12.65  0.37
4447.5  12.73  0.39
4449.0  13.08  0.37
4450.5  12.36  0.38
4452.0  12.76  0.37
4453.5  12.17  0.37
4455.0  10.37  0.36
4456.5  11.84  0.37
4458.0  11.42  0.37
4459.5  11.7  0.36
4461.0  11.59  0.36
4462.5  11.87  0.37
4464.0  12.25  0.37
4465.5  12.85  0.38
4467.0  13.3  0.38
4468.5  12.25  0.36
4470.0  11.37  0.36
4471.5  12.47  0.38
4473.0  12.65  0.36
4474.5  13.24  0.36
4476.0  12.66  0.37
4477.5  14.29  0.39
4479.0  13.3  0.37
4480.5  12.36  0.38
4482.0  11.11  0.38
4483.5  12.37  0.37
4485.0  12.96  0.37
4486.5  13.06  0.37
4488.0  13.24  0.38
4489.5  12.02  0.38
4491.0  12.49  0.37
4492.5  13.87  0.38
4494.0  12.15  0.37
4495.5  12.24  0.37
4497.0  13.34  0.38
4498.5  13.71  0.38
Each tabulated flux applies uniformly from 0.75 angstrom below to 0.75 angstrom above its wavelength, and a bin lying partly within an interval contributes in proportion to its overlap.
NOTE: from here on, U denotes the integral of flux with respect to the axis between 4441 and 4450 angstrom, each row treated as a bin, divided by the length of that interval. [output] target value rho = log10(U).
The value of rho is 1.10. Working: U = 12.6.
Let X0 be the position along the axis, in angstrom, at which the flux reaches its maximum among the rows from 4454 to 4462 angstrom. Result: 4456.5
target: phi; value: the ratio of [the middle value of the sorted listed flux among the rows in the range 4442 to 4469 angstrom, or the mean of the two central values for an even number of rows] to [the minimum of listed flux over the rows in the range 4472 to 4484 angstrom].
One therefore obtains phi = 1.10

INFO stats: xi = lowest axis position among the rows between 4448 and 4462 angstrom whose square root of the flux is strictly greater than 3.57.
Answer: 4449.0 angstrom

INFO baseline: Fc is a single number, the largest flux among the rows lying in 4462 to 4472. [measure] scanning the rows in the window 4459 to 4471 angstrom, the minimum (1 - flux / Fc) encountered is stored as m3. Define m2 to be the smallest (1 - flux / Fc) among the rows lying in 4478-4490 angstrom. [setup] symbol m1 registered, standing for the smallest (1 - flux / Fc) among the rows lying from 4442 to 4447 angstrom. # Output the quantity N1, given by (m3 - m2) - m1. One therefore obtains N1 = -0.04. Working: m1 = 0.044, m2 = 0.00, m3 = 0.00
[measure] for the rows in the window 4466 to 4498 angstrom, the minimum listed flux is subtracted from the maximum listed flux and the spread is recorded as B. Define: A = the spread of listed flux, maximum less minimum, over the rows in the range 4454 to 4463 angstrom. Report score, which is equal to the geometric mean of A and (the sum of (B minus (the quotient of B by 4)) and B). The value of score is 2.89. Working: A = 1.50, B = 3.18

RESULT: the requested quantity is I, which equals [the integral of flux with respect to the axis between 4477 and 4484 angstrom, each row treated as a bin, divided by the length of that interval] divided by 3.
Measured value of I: 4.21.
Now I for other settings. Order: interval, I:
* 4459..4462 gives 3.89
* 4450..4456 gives 3.96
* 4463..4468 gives 4.24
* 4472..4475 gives 4.29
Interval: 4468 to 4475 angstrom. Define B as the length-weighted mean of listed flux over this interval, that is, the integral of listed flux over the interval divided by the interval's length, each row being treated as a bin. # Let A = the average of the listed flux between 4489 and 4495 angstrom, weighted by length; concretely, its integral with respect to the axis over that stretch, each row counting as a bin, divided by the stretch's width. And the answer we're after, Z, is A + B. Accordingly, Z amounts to 25.0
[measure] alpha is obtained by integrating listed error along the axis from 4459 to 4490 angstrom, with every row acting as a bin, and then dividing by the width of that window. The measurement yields 0.371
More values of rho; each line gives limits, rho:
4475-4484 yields 1.10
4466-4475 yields 1.10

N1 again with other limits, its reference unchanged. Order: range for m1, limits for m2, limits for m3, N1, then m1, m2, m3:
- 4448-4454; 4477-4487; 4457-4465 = 0.14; 0.017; -0.07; 0.08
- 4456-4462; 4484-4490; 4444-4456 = -0.10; 0.110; 0.00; 0.02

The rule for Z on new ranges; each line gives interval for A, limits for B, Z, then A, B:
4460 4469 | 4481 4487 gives 24.7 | 12.3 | 12.35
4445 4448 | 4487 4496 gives 25.4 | 12.7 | 12.69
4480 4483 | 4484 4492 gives 24.5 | 11.7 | 12.78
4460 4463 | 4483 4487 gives 24.5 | 11.7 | 12.81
